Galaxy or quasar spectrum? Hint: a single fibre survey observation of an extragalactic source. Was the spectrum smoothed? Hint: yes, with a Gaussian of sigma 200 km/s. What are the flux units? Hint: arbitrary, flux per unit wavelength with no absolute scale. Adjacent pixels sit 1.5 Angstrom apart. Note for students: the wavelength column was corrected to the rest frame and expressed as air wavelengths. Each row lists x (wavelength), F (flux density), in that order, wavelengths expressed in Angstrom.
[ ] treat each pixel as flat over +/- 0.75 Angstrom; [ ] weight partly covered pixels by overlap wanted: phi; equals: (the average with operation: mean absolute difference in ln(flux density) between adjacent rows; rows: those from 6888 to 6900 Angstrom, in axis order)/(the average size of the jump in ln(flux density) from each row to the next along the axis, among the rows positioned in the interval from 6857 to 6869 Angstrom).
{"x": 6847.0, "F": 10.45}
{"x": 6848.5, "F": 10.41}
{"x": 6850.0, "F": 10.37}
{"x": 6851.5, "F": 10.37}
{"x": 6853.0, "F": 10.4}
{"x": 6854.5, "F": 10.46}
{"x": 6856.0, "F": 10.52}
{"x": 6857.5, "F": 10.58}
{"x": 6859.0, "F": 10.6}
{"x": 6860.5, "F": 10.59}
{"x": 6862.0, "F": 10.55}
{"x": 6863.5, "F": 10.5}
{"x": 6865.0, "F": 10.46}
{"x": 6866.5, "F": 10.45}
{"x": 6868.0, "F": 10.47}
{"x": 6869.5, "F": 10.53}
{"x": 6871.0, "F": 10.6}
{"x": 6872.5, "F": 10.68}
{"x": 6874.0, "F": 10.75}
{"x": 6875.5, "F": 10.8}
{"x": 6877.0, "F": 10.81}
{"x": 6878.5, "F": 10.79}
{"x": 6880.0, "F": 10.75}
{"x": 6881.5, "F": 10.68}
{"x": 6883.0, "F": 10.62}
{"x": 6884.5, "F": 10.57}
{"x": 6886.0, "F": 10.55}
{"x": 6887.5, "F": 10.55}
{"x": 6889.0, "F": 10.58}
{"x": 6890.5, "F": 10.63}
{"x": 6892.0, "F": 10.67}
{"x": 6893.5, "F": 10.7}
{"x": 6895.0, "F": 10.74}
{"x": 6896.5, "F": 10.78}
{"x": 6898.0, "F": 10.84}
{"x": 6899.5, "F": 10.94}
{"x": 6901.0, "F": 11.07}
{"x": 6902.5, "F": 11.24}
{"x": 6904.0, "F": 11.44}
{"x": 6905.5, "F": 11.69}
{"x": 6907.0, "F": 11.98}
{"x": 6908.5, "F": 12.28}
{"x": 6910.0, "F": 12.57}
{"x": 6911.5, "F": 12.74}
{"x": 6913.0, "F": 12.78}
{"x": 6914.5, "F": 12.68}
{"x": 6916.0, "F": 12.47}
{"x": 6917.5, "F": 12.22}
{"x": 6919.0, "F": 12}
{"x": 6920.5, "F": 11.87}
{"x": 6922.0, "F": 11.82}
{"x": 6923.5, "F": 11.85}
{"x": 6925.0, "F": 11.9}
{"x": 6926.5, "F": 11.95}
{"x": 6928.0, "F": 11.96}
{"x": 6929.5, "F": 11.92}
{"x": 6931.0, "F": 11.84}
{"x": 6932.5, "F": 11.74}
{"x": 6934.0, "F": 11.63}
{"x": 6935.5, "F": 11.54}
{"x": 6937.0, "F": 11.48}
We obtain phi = 1.85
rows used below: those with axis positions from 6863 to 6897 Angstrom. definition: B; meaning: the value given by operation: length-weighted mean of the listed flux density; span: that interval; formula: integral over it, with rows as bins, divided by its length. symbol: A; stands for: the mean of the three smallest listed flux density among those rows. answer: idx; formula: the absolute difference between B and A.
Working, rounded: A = 10.5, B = 10.6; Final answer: 0.18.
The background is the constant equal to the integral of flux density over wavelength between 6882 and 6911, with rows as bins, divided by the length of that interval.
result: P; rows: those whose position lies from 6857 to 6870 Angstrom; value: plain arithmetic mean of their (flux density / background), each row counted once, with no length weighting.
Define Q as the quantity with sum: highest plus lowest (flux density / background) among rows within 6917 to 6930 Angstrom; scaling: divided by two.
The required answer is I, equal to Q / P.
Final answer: 1.14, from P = 0.95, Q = 1.08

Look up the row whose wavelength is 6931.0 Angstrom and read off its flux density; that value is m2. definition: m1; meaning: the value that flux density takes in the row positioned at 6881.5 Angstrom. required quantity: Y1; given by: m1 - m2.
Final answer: -1.2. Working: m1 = 10.68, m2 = 11.84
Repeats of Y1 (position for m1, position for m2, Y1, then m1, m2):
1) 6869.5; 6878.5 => -0.3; 10.53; 10.79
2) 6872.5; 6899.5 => -0.3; 10.68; 10.94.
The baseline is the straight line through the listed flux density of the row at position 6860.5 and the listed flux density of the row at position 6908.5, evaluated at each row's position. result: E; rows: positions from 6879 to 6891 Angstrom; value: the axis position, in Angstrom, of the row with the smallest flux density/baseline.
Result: 6889.0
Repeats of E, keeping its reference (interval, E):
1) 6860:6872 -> 6868.0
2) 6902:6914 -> 6902.5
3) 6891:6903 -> 6896.5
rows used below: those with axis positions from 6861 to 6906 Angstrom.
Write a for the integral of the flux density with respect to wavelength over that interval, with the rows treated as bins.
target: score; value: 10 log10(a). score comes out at 26.8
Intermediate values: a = 483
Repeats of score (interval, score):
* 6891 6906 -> 22.2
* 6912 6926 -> 22.3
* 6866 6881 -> 22.0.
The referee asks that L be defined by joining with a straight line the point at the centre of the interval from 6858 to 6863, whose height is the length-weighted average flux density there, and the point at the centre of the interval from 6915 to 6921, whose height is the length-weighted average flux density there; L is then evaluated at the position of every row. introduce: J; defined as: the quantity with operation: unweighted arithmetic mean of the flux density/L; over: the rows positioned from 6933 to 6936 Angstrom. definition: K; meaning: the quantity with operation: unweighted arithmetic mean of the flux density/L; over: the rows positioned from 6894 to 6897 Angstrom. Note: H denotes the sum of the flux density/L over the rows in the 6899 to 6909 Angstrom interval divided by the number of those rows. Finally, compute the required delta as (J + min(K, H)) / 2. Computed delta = 0.924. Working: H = 0.98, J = 0.92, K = 0.931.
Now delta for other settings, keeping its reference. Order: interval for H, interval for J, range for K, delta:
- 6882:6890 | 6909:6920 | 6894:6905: 0.986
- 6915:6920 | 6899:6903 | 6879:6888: 0.947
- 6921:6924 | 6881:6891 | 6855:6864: 0.950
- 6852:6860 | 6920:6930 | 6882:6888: 0.950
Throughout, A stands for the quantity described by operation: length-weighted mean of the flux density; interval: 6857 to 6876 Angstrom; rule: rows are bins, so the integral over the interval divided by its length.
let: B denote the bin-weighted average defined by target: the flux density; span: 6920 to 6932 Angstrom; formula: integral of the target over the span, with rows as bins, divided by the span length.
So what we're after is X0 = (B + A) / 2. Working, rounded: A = 10.6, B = 11.9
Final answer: 11.2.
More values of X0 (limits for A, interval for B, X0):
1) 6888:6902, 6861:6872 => 10.6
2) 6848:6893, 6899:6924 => 11.3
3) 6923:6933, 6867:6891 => 11.3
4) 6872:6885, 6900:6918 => 11.4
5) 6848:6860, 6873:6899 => 10.6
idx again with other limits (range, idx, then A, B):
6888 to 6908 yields 0.41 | 10.6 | 11.0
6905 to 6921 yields 0.47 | 11.8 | 12.3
